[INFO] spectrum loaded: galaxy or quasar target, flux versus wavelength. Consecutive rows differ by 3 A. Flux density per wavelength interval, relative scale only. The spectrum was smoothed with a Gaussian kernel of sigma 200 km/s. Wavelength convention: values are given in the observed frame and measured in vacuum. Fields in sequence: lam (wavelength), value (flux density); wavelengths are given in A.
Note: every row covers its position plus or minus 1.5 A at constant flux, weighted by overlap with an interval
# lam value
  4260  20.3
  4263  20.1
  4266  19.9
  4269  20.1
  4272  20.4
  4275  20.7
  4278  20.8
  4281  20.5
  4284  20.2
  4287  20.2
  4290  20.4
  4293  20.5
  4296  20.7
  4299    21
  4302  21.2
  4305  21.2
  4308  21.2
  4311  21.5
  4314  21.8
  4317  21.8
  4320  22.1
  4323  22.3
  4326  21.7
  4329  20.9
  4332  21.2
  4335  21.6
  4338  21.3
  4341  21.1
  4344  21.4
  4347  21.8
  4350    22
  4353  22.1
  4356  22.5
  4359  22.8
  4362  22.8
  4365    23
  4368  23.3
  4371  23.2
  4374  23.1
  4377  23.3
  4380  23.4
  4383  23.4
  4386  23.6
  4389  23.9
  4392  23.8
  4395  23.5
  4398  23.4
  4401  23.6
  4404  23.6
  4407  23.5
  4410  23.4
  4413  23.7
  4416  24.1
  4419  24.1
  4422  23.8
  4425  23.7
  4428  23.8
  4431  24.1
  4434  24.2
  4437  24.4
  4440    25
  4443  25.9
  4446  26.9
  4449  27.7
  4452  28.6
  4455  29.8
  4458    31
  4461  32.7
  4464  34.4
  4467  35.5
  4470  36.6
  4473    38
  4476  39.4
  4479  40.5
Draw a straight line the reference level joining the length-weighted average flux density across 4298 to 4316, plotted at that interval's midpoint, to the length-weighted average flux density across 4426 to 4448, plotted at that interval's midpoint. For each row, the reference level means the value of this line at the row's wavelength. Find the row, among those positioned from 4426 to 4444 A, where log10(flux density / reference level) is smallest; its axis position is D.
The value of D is 4428 A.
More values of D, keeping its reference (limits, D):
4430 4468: 4431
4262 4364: 4341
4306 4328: 4308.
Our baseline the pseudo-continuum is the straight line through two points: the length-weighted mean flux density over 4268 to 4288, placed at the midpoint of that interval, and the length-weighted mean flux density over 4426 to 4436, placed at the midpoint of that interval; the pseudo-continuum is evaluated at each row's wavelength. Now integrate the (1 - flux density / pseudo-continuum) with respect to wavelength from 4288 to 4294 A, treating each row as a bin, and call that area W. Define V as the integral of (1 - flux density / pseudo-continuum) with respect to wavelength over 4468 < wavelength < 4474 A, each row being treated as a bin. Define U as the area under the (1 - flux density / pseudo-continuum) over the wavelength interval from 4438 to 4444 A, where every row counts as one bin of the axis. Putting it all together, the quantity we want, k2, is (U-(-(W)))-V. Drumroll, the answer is 2.74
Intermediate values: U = -0.3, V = -2.91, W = 0.09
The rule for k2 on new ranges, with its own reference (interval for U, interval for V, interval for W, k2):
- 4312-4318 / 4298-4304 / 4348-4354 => -0.06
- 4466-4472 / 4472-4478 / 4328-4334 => 0.74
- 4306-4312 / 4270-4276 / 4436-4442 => -0.14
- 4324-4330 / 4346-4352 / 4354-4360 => -0.08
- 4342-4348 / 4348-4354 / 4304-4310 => 0.06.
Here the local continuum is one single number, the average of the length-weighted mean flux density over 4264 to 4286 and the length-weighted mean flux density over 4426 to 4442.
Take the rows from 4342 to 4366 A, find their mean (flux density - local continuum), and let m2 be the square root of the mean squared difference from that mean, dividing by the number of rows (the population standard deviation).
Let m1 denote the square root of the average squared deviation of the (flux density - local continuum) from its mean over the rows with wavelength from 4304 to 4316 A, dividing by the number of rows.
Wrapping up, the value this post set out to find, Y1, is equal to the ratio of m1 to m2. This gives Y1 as 0.5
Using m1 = 0.25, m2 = 0.53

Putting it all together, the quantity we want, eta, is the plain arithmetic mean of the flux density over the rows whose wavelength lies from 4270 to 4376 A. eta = 21.6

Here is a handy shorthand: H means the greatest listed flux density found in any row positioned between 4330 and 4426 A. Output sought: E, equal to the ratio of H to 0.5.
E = 48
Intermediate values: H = 24.1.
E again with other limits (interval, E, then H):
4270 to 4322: 44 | 22.1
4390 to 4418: 48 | 24.1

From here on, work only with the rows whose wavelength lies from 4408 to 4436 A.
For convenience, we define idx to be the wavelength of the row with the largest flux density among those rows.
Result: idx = 4434 A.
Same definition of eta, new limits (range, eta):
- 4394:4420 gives 23.7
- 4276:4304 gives 20.6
